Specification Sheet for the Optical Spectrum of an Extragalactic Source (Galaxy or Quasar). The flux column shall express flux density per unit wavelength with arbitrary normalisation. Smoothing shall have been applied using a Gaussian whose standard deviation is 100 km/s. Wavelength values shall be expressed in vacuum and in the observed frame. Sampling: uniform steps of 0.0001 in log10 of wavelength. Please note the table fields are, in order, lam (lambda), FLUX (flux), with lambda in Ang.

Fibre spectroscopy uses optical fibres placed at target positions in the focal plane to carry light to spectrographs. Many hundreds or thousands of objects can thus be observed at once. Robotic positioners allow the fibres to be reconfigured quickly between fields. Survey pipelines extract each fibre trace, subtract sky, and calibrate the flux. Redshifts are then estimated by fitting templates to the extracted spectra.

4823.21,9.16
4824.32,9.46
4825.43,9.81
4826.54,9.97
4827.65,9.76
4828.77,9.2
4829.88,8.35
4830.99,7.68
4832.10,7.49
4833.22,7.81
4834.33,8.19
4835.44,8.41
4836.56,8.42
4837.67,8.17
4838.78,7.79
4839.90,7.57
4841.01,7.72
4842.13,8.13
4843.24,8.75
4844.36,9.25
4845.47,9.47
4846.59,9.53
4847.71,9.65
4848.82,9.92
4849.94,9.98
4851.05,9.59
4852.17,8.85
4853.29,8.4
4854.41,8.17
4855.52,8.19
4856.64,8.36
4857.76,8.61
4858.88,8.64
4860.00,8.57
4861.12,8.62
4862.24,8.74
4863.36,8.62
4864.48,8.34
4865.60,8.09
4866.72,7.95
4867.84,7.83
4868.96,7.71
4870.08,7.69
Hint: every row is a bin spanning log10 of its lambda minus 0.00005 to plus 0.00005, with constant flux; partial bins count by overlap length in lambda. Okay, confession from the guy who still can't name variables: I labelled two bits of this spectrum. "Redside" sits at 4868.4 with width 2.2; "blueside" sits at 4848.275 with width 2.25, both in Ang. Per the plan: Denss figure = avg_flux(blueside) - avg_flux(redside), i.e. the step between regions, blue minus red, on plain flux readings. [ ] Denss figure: 2.0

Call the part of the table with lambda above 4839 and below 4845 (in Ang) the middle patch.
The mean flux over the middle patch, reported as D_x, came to 8.3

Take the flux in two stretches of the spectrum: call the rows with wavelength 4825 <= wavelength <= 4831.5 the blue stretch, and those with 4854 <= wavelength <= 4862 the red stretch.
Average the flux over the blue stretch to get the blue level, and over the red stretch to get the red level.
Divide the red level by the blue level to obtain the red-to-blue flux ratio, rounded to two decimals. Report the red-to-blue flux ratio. 0.93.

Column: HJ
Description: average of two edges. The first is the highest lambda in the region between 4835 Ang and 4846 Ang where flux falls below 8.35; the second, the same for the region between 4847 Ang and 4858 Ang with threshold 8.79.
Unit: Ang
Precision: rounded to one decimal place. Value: 4849.9 Ang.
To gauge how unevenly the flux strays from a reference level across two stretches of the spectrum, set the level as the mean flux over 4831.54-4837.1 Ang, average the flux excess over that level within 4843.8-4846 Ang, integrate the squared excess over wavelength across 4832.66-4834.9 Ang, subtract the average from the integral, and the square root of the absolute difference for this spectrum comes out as 1.1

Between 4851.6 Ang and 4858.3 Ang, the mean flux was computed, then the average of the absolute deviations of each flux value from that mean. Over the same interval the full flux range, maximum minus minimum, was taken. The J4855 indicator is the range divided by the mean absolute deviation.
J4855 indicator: 3.4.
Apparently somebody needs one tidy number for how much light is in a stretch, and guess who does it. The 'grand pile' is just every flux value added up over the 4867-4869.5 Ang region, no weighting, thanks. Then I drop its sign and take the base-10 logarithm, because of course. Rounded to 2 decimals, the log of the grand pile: 1.19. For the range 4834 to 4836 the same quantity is 1.22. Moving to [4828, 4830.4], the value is 1.24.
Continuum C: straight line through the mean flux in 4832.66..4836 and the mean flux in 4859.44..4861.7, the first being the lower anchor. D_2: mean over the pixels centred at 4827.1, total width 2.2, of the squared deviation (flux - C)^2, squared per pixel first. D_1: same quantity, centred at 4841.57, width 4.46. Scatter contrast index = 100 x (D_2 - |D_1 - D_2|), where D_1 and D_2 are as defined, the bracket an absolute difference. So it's 24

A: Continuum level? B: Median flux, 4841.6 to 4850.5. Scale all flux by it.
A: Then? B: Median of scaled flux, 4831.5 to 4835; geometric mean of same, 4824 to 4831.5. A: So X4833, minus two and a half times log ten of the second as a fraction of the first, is -0.17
